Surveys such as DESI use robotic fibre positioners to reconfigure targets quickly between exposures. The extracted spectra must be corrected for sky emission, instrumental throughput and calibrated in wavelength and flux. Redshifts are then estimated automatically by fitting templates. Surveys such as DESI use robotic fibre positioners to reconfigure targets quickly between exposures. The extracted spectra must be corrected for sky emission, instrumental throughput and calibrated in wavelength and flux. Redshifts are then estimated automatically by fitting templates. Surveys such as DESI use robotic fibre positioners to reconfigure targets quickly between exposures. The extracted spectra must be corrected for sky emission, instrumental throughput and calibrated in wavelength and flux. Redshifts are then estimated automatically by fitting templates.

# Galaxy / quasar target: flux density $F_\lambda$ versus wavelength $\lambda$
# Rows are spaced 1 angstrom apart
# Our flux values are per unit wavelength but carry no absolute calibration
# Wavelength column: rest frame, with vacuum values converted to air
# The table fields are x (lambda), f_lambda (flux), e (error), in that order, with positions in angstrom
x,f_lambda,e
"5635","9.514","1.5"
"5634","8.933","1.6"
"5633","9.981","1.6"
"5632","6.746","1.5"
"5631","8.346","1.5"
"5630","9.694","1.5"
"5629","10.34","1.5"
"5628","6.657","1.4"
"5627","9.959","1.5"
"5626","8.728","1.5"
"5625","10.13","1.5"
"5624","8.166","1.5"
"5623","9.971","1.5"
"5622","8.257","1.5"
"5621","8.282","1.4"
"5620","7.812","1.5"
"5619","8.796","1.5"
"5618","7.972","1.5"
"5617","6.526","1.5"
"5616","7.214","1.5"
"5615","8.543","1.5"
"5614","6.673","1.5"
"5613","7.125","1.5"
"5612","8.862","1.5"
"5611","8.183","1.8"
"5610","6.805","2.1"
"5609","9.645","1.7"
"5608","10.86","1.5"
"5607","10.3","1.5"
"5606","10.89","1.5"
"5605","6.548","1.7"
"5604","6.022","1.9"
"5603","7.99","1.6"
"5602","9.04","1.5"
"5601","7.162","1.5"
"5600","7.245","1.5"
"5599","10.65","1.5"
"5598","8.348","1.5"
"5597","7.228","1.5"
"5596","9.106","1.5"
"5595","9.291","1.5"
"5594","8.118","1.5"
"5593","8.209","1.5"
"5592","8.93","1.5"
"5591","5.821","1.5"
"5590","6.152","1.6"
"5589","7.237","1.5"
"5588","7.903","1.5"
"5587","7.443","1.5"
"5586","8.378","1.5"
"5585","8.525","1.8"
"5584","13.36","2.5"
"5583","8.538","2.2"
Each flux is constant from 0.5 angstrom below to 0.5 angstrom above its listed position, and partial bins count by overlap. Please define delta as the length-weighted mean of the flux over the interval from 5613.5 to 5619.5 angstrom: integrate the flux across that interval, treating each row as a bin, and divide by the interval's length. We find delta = 7.6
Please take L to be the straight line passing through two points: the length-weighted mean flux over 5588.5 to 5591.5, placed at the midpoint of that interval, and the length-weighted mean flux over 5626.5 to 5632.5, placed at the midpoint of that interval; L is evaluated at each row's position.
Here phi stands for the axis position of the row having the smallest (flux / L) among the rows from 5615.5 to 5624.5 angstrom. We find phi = 5617 angstrom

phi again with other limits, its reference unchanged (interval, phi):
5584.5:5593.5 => 5591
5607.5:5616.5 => 5614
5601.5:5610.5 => 5604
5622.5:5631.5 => 5628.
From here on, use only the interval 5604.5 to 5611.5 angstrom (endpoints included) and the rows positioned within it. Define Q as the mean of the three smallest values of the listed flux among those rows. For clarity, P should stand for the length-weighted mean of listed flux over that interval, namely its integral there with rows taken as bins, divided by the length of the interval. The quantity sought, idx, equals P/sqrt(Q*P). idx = 1.12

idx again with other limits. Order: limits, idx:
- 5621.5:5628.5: 1.07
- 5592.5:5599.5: 1.05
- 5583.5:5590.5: 1.10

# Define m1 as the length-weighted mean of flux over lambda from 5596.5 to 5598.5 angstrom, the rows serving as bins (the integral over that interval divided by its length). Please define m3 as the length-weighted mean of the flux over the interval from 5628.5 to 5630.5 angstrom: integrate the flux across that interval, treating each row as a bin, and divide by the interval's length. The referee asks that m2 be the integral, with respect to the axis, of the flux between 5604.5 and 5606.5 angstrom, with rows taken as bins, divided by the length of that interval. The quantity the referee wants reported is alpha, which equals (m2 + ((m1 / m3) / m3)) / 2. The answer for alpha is 4.4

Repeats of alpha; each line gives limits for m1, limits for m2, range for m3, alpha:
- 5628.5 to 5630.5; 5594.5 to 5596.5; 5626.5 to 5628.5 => 4.7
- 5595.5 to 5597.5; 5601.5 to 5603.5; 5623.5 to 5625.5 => 4.3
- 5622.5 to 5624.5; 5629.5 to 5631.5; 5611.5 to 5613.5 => 4.6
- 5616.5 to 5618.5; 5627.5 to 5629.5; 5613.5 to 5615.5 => 4.3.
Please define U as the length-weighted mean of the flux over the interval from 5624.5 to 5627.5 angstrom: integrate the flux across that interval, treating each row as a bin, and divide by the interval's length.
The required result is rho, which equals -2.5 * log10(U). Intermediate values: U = 9.6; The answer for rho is -2.46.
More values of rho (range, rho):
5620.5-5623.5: -2.37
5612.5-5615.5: -2.18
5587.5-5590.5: -2.13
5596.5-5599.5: -2.35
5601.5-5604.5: -2.21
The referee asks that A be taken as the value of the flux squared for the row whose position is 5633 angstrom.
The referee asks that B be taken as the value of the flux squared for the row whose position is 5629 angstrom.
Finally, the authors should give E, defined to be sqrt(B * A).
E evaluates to 103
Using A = 100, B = 107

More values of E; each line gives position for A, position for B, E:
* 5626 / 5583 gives 75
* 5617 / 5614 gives 44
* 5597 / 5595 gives 67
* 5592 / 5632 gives 60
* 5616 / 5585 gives 61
